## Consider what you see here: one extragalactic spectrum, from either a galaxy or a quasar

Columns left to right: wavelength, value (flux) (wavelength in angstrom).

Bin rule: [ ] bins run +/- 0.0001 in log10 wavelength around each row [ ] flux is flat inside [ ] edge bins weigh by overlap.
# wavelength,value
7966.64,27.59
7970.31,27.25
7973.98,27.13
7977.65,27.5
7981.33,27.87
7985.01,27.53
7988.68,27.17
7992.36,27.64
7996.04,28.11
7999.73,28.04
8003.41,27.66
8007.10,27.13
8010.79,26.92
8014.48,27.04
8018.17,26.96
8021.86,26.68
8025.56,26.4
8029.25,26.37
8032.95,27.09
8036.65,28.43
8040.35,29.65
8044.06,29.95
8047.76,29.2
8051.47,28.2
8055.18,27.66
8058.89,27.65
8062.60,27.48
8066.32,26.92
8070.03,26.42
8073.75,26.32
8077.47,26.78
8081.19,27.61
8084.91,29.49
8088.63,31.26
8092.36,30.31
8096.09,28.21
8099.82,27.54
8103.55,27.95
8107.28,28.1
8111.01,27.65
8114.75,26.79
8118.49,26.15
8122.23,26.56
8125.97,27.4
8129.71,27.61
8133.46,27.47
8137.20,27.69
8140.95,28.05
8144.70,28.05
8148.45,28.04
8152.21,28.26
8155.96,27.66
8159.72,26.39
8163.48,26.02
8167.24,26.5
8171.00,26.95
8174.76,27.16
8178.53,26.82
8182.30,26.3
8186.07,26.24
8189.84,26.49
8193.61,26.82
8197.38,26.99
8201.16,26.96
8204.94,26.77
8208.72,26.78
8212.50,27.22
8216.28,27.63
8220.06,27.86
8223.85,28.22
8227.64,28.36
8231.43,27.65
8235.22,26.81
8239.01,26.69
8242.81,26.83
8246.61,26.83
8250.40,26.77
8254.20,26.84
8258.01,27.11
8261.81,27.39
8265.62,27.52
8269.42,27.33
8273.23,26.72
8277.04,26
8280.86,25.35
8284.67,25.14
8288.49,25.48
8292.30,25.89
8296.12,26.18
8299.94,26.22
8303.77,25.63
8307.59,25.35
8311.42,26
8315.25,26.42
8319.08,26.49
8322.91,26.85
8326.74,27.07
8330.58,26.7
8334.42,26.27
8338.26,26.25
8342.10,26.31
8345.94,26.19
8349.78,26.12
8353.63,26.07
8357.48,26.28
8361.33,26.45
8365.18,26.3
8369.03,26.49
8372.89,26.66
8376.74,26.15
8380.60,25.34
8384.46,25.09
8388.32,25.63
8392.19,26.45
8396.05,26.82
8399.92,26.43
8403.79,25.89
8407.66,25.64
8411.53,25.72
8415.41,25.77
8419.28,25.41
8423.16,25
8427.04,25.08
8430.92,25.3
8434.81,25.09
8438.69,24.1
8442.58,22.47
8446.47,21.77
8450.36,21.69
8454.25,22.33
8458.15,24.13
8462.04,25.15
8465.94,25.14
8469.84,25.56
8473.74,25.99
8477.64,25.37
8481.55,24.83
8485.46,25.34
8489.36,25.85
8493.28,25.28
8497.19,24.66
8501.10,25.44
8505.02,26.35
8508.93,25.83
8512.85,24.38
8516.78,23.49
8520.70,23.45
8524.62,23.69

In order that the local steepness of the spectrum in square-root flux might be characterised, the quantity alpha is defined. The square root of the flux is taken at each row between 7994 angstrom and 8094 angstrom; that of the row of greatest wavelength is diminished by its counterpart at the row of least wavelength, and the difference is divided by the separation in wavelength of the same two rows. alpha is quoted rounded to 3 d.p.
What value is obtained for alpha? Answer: 0.002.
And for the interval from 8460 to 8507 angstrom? 0.003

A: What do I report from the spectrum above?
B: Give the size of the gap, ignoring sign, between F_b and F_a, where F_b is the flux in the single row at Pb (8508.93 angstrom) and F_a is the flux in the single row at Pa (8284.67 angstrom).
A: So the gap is 0.7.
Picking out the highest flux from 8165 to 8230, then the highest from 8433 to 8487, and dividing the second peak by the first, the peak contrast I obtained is 0.92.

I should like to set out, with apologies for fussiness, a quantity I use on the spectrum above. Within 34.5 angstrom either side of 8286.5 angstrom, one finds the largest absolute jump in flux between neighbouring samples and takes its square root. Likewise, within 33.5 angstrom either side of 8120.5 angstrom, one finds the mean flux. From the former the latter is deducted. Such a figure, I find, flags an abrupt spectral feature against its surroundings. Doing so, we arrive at -27.1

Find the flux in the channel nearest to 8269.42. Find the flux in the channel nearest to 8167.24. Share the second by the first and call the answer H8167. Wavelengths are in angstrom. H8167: 0.97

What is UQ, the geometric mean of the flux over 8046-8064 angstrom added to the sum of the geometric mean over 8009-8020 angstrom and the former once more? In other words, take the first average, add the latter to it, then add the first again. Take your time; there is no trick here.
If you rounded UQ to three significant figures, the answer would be 83.0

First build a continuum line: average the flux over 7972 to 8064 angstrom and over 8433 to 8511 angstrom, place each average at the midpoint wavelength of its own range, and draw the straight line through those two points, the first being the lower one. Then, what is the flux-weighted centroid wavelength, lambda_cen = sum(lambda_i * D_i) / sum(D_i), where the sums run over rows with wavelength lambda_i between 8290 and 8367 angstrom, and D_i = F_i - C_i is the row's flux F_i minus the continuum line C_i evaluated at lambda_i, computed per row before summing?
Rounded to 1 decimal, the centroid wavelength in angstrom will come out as 8337.1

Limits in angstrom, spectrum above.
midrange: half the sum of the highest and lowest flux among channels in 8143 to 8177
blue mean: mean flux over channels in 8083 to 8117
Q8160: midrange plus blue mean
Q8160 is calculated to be 55.7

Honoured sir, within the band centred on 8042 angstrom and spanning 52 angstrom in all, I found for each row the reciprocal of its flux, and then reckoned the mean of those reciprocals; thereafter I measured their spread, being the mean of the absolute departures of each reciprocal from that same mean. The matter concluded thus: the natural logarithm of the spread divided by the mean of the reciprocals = -3.40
